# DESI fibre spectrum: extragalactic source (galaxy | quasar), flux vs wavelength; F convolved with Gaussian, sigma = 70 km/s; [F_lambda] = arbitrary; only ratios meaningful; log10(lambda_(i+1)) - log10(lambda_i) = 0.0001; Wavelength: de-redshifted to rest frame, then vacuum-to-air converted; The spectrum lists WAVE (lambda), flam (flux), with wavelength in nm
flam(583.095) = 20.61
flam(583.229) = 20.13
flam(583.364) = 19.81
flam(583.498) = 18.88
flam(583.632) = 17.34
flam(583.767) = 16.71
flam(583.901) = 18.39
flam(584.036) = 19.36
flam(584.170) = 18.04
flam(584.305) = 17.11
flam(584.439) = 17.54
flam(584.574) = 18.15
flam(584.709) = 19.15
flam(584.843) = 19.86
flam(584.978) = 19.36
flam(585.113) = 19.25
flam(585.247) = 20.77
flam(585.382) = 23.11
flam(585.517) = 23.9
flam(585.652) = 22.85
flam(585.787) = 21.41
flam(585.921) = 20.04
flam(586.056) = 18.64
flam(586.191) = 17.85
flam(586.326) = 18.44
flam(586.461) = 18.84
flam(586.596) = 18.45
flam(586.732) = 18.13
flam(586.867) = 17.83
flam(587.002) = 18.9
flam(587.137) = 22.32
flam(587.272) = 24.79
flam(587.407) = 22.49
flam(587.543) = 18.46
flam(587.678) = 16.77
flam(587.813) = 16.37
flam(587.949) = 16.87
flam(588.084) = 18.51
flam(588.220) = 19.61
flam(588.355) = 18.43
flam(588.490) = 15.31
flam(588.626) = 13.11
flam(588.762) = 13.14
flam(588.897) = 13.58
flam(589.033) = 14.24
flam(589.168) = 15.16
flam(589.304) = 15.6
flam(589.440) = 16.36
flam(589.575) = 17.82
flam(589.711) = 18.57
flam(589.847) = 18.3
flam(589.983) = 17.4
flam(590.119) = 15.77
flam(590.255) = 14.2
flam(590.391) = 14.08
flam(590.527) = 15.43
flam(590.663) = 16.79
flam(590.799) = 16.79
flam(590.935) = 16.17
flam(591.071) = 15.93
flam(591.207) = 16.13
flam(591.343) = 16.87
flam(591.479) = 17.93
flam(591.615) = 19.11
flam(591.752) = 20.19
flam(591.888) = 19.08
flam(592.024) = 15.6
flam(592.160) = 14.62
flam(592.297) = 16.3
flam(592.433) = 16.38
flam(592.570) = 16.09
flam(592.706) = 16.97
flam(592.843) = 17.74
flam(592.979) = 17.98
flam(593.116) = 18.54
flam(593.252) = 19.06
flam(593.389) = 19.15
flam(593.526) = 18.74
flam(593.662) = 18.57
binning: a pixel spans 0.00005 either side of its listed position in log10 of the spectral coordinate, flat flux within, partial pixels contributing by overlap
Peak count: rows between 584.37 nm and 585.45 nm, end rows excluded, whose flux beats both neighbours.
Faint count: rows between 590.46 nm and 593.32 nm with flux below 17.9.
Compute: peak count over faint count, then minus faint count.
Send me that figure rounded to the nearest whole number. -14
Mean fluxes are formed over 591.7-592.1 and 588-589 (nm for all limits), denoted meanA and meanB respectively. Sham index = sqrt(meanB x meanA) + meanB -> 33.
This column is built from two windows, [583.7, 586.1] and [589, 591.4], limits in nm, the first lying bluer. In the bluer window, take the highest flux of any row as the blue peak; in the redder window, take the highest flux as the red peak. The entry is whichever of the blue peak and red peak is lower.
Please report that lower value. 18.57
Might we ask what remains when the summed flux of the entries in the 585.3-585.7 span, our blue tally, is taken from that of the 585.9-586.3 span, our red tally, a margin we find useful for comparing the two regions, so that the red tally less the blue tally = -13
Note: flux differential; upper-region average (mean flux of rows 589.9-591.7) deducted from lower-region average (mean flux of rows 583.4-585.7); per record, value 3.0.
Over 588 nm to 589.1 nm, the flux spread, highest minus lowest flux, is 6.5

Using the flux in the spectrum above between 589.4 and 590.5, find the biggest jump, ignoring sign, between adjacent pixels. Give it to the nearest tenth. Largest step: 1.6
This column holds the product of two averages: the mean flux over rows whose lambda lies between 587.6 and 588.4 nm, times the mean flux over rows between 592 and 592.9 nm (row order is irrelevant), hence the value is 288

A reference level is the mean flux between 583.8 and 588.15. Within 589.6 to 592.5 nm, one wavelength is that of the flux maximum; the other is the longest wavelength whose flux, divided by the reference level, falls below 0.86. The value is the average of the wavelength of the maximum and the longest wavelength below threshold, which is 592.09 nm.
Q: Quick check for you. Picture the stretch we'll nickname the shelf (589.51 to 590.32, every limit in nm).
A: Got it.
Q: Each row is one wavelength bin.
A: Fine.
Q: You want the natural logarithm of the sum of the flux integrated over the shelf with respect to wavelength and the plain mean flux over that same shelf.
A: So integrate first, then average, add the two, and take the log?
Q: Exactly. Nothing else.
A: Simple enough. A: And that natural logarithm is 3.43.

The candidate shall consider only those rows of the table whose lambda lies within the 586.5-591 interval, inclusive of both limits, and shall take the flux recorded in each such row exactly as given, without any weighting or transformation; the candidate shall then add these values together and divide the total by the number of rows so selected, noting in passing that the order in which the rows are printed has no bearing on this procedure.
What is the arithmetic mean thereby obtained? 17.1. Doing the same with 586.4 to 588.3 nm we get 19.2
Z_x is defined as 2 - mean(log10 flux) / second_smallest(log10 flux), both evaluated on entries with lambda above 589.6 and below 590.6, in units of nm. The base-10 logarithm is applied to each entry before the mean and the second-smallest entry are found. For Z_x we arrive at 0.951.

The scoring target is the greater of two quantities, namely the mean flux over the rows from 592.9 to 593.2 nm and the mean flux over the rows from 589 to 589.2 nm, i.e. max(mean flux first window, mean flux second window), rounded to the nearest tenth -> 18.3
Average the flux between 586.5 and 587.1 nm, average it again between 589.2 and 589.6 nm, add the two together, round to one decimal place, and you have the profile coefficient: 34.9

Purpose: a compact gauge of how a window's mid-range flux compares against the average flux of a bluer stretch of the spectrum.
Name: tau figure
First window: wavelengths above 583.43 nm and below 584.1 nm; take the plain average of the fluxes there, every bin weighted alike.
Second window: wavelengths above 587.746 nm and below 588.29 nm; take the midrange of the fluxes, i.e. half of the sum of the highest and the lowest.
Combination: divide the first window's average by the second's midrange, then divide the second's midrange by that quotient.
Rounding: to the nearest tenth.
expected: 17.8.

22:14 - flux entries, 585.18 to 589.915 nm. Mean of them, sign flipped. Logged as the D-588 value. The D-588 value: -18.4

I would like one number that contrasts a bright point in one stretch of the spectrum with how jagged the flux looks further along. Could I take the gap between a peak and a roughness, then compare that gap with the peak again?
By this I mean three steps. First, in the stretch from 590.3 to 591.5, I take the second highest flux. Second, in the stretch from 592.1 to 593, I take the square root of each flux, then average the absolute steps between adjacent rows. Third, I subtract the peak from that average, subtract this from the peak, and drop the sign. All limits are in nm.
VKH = 34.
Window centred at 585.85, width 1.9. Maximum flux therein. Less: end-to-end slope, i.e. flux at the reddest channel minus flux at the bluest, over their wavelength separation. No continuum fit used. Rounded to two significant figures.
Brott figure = 25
